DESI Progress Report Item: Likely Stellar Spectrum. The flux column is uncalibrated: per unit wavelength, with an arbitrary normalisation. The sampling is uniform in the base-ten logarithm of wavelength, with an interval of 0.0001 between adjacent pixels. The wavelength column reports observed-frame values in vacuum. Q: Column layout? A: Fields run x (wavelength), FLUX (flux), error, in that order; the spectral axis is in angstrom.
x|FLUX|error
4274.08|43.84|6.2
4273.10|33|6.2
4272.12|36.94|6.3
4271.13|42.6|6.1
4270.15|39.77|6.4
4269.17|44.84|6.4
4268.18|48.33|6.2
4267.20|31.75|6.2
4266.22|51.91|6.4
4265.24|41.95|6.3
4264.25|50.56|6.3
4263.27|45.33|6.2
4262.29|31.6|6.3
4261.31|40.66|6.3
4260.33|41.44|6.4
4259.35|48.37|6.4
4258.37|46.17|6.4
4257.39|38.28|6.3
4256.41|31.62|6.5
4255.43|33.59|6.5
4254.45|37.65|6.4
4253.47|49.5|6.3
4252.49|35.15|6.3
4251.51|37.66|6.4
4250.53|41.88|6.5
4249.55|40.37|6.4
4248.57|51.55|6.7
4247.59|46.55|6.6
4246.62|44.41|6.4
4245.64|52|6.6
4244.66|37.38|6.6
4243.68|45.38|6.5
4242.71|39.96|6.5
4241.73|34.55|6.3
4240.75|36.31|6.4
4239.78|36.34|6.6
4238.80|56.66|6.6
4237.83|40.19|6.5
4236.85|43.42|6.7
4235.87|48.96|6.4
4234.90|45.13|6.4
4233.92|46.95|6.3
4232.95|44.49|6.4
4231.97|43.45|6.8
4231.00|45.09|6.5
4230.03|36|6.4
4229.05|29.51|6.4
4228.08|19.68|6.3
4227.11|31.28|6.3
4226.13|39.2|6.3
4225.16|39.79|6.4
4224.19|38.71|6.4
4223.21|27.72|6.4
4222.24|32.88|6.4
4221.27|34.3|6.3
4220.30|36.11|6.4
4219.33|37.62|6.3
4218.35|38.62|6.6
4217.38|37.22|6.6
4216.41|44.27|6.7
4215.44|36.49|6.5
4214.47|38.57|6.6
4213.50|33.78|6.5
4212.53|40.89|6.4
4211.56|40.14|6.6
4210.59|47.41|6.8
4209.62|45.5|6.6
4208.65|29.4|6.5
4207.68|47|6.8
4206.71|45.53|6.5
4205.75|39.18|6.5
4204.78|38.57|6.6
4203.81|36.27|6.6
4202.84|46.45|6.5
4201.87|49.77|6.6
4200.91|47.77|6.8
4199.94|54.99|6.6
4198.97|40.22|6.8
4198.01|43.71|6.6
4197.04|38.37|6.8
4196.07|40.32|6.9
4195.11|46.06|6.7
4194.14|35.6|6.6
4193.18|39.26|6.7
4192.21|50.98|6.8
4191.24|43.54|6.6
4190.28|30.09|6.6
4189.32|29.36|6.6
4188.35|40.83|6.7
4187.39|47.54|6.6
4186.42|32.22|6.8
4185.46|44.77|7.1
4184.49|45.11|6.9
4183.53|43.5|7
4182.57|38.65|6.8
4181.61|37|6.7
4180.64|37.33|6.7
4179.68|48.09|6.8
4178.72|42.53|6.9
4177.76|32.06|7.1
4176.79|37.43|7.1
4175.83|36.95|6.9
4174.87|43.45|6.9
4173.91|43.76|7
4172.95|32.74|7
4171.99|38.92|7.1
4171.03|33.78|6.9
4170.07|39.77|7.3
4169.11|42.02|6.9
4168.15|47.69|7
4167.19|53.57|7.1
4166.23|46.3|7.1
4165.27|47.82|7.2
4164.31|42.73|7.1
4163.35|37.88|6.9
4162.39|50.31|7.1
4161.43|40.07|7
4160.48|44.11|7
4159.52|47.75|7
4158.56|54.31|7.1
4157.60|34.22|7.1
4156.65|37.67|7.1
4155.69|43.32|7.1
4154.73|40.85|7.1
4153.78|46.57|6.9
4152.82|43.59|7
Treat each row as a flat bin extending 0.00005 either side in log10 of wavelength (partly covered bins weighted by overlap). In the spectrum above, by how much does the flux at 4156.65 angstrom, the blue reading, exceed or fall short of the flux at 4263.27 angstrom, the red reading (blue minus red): -7.7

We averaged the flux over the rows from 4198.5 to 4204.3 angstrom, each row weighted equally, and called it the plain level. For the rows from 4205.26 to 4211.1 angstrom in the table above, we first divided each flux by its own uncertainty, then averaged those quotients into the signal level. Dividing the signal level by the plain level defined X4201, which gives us 0.139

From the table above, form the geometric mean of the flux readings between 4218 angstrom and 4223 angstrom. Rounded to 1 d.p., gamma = 35.8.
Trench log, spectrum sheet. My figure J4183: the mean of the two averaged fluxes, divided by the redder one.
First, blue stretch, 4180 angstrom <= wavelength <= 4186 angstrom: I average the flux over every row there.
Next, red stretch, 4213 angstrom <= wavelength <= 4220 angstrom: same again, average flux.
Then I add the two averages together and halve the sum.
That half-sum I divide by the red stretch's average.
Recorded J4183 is 1.04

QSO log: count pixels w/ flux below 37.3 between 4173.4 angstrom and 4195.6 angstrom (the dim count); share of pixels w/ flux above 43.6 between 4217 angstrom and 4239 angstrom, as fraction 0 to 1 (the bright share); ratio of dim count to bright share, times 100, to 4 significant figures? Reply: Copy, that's 2683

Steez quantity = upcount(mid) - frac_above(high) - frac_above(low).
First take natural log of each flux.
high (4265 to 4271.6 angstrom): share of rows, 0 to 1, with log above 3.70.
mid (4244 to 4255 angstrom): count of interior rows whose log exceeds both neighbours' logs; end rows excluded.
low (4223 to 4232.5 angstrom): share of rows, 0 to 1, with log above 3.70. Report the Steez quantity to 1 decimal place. 3.1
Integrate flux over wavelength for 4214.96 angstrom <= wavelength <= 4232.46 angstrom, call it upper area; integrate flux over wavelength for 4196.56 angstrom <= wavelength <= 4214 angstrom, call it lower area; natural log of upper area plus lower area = 7.22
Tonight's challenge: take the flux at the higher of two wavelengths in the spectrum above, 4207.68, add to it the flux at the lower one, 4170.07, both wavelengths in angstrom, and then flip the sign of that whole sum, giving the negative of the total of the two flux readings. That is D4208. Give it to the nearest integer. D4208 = -87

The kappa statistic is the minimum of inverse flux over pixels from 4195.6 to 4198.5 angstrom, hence 0.0229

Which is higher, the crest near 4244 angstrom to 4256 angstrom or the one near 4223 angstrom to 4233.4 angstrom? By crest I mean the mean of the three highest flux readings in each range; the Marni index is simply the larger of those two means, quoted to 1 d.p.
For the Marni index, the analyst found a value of 51.0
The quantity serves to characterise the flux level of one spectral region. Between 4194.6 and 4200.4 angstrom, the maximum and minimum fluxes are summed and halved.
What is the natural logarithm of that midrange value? 3.84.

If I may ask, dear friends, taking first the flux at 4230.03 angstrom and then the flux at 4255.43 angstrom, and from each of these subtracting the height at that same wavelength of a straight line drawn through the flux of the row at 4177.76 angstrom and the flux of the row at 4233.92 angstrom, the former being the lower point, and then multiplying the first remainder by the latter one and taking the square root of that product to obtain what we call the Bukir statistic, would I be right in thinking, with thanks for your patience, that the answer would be 13.8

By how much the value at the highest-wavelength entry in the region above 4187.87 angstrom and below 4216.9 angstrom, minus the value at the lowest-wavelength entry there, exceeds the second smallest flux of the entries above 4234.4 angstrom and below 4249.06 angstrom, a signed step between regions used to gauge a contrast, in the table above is -33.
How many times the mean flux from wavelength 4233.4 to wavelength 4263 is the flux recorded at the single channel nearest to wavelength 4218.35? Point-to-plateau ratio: 0.92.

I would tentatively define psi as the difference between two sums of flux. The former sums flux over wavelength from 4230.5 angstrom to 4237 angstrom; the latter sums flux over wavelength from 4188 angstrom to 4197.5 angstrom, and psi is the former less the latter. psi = -77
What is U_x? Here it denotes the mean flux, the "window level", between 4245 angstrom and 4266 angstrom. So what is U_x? 42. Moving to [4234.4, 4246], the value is 43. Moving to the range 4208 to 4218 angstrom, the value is 39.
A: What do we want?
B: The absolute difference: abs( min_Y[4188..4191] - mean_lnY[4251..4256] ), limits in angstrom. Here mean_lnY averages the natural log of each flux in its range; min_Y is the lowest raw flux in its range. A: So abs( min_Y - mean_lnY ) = 26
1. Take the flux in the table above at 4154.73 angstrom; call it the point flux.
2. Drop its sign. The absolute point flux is 41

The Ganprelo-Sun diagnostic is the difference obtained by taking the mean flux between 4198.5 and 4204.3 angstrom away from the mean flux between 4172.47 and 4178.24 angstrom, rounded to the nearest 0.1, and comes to -8.2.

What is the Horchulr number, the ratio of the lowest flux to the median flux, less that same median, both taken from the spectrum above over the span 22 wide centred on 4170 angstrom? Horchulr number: -41.8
